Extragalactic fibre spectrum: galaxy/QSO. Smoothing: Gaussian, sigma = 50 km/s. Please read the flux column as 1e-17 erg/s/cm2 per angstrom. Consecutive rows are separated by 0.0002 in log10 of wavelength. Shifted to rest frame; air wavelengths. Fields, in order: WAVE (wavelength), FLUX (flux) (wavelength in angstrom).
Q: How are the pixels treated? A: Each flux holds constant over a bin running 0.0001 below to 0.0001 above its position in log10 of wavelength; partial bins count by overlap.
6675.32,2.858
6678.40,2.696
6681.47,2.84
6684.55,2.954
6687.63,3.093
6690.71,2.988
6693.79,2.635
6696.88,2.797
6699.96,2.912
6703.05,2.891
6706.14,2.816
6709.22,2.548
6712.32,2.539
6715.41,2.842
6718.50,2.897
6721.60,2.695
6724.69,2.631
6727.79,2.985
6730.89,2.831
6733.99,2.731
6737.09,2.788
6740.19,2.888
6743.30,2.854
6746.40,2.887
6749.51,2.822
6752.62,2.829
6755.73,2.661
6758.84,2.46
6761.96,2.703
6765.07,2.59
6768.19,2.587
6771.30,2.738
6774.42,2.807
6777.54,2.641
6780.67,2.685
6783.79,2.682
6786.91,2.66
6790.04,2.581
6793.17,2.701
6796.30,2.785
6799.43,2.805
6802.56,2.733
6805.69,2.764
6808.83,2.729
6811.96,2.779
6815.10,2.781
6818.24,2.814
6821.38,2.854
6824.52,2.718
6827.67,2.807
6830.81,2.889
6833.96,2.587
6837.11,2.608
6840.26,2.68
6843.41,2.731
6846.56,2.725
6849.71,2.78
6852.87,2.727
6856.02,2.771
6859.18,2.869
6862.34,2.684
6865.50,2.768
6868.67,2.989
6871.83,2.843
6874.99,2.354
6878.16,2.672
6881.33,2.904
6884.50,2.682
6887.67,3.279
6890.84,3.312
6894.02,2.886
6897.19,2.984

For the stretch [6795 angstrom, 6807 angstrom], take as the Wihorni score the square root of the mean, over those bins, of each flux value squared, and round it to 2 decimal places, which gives 2.77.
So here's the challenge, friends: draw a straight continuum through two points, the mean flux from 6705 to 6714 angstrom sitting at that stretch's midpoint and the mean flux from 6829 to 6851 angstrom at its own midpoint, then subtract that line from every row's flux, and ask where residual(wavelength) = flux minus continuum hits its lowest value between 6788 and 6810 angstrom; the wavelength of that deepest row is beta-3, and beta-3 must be 6790.04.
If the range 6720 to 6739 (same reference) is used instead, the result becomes 6724.69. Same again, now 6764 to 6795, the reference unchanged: 6790.04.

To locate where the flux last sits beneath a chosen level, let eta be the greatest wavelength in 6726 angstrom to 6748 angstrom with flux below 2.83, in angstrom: 6737.09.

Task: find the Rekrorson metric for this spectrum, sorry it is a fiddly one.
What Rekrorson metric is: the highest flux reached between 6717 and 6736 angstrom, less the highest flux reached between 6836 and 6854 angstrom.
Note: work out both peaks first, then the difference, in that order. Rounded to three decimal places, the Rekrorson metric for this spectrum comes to 0.205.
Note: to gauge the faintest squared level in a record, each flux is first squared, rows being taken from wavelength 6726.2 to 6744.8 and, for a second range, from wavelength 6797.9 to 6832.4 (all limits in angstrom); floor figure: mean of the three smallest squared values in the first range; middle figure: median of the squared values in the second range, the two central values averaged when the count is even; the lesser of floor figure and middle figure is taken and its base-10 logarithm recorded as 0.888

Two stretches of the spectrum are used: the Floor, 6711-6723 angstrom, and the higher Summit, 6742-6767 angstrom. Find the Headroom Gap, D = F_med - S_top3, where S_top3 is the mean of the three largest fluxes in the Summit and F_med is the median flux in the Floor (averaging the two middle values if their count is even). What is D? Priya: -0.088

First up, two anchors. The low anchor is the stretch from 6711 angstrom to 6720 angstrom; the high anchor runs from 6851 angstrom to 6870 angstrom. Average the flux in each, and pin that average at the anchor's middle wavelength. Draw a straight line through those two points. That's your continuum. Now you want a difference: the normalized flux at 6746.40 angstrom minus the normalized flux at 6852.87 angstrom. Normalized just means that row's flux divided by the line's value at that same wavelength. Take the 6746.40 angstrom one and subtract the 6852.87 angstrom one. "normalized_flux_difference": 0.07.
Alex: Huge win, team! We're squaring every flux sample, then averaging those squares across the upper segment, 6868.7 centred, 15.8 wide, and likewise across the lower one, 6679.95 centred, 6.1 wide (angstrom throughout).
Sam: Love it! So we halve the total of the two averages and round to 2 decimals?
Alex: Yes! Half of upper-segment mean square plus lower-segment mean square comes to 7.58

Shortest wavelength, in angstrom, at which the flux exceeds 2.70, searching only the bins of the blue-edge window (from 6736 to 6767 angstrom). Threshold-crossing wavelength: 6737.09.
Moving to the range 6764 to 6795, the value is 6771.30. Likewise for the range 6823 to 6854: 6824.52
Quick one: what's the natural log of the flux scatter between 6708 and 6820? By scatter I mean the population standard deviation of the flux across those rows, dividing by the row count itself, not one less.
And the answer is -2.17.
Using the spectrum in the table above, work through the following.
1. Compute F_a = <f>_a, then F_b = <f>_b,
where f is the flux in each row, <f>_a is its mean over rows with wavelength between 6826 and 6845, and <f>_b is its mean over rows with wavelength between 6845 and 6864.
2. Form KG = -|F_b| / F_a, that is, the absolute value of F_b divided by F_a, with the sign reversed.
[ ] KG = -1.02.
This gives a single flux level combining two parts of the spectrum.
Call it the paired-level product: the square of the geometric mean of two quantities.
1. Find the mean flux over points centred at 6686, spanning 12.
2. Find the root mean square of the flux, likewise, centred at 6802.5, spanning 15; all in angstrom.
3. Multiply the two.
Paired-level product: 8.20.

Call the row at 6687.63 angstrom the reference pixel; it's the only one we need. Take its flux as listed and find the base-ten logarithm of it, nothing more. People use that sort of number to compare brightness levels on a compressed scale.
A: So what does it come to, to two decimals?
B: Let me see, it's 0.49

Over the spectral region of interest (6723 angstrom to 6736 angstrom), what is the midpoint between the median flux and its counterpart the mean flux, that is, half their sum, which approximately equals 2.79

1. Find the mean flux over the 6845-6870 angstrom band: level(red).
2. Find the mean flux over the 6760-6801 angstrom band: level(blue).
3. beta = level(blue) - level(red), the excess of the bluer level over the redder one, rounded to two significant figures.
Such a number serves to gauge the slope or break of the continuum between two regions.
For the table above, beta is -0.10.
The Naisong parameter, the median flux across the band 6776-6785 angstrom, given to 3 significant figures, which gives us 2.68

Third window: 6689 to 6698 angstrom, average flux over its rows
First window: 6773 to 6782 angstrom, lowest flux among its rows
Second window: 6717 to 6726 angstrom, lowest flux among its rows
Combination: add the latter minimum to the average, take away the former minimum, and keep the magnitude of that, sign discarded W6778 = 2.80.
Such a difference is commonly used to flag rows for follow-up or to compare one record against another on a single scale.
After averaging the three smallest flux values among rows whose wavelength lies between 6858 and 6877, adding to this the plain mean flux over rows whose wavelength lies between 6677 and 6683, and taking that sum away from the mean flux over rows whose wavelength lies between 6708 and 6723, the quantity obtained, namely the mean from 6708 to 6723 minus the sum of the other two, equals -2.67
